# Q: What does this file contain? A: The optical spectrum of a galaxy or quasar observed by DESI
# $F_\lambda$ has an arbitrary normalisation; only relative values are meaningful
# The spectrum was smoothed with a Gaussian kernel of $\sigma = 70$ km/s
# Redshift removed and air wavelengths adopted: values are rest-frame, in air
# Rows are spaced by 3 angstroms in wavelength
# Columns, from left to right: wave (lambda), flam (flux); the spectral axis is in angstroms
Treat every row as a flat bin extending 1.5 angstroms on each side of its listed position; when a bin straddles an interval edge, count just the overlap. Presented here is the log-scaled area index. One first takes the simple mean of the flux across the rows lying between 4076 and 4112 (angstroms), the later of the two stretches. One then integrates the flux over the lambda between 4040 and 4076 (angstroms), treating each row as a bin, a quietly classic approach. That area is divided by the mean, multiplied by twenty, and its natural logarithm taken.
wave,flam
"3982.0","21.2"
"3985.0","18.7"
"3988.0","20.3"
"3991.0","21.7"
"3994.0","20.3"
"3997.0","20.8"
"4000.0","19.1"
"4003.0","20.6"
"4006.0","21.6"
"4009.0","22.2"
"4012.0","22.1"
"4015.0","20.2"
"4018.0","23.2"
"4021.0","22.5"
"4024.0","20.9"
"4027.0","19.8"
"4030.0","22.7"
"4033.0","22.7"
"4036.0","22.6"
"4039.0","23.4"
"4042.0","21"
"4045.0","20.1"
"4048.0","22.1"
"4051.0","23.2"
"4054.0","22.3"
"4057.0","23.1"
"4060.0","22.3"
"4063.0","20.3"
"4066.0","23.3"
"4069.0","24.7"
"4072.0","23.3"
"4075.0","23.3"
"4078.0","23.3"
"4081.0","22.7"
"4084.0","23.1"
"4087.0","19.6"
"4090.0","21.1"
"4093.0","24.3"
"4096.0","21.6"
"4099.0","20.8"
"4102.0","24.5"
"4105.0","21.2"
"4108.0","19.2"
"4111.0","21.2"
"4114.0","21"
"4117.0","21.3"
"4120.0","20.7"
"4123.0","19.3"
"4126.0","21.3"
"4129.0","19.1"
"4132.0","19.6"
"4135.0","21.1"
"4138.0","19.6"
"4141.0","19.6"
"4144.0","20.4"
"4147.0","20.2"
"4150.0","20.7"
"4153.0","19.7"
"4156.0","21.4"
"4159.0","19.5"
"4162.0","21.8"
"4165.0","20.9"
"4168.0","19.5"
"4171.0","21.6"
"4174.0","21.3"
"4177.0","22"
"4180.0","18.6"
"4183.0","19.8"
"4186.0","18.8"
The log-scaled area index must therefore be 6.60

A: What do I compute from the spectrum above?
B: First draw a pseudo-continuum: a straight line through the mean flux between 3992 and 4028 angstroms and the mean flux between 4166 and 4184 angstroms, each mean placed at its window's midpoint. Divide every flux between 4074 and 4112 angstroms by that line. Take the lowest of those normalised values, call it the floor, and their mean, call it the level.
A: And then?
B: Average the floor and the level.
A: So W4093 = 0.99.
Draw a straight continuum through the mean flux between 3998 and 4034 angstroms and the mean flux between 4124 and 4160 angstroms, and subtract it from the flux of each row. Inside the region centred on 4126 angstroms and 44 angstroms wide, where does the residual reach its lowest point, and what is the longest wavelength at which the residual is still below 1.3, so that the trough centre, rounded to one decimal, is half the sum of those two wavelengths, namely 4127.5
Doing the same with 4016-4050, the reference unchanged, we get 4037.5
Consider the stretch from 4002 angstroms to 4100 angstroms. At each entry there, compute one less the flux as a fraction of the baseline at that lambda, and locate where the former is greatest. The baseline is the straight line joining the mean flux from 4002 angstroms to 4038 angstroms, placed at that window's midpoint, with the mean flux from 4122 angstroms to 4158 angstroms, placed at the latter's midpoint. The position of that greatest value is 4027.0 angstroms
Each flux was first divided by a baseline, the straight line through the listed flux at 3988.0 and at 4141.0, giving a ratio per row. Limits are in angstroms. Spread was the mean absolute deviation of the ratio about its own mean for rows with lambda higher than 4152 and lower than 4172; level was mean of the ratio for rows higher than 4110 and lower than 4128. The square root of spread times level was 0.223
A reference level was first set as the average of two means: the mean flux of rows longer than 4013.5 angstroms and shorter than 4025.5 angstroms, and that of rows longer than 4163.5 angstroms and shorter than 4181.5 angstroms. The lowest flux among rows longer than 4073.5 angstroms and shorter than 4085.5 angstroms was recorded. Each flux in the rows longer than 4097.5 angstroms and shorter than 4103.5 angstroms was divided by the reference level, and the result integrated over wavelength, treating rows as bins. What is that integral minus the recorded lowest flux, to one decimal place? -16.3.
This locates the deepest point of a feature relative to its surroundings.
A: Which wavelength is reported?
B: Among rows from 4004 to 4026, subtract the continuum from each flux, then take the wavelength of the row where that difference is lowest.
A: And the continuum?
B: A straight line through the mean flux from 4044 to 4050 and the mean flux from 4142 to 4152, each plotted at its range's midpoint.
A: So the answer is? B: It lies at 4015.0 angstroms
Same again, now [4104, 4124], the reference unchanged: 4108.0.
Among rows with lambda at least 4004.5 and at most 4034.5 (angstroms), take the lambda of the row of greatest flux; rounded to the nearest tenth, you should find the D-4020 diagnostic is 4018.0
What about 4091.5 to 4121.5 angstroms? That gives 4102.0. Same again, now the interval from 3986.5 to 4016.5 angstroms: 4009.0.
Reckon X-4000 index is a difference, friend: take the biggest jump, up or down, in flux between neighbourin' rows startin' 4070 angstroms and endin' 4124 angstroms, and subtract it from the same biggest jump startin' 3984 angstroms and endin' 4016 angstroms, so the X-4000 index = -1.8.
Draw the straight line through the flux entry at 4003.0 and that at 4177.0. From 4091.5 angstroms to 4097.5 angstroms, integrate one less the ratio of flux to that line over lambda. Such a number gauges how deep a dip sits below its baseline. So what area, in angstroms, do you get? -0.5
